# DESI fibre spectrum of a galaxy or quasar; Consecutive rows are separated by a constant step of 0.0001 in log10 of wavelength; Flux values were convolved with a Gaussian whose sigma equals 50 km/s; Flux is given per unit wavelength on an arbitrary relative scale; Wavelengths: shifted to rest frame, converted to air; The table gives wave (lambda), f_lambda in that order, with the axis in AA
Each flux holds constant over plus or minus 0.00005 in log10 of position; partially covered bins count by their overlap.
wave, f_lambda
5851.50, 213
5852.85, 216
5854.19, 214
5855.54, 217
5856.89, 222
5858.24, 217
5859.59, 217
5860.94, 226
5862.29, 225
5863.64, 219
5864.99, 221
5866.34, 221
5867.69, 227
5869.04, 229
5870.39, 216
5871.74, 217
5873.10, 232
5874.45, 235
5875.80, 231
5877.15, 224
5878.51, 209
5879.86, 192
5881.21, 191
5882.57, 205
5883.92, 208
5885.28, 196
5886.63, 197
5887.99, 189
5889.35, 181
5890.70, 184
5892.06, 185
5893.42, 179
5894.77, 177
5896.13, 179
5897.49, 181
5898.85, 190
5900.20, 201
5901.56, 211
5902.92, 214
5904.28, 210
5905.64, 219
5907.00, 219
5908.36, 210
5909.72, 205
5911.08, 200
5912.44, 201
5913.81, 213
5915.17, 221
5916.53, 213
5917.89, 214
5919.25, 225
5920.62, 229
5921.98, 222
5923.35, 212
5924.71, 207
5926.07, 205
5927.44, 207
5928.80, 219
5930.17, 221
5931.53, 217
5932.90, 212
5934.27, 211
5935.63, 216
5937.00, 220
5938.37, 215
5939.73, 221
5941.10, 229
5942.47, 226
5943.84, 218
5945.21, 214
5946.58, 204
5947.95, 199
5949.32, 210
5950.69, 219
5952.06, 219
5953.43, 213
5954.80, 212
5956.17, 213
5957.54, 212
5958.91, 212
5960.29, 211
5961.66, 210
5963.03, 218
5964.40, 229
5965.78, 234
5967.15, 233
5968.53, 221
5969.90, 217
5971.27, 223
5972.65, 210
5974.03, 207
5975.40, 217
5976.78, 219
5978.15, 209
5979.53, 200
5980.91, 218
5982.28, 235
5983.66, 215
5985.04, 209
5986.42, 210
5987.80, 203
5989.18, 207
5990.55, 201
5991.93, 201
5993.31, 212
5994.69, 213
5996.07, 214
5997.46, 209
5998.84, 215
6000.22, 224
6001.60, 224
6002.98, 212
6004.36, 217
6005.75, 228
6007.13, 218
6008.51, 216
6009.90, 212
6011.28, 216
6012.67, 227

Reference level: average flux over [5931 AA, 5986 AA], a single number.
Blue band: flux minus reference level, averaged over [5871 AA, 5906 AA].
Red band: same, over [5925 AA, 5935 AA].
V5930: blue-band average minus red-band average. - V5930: -12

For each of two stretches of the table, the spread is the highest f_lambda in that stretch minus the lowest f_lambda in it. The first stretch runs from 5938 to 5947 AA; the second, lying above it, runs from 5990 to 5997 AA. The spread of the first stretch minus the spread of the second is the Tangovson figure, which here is 12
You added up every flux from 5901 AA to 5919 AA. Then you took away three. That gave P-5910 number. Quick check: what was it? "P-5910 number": 2747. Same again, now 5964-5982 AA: 2834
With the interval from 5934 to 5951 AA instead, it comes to 2799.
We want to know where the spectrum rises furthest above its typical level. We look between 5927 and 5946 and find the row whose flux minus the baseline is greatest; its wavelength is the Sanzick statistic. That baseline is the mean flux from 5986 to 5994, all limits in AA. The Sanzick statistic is 5941.10 AA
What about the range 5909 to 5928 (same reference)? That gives 5920.62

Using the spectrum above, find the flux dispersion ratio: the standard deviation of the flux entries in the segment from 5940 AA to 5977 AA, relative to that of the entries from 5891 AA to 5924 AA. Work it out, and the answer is 0.54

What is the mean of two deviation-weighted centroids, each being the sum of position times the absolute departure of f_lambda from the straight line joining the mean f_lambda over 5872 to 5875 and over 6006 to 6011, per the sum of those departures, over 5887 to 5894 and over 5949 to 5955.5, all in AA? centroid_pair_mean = 5921.4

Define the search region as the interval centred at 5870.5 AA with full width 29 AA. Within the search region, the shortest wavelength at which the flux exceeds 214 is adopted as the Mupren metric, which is 5856.89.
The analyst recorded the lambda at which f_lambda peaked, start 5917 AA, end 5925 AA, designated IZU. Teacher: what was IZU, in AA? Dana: 5920.62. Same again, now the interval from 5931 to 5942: 5941.10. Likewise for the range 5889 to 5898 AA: 5892.06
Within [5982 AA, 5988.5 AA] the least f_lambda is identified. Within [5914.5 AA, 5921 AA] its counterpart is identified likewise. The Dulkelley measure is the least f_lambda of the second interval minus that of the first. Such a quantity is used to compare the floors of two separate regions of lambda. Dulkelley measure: 10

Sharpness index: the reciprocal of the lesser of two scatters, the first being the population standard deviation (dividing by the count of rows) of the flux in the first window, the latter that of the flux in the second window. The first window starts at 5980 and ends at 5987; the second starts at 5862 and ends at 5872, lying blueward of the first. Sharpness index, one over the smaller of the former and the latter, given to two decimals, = 0.23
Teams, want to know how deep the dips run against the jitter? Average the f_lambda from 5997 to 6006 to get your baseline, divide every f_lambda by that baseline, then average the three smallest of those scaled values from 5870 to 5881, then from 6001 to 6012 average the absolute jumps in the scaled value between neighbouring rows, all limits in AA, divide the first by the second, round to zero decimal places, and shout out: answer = 30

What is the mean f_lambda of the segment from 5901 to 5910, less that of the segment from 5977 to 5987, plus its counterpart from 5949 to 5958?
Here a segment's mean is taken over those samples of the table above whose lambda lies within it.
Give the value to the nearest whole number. 213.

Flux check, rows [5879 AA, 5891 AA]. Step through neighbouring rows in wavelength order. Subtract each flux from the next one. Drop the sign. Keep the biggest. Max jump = 14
